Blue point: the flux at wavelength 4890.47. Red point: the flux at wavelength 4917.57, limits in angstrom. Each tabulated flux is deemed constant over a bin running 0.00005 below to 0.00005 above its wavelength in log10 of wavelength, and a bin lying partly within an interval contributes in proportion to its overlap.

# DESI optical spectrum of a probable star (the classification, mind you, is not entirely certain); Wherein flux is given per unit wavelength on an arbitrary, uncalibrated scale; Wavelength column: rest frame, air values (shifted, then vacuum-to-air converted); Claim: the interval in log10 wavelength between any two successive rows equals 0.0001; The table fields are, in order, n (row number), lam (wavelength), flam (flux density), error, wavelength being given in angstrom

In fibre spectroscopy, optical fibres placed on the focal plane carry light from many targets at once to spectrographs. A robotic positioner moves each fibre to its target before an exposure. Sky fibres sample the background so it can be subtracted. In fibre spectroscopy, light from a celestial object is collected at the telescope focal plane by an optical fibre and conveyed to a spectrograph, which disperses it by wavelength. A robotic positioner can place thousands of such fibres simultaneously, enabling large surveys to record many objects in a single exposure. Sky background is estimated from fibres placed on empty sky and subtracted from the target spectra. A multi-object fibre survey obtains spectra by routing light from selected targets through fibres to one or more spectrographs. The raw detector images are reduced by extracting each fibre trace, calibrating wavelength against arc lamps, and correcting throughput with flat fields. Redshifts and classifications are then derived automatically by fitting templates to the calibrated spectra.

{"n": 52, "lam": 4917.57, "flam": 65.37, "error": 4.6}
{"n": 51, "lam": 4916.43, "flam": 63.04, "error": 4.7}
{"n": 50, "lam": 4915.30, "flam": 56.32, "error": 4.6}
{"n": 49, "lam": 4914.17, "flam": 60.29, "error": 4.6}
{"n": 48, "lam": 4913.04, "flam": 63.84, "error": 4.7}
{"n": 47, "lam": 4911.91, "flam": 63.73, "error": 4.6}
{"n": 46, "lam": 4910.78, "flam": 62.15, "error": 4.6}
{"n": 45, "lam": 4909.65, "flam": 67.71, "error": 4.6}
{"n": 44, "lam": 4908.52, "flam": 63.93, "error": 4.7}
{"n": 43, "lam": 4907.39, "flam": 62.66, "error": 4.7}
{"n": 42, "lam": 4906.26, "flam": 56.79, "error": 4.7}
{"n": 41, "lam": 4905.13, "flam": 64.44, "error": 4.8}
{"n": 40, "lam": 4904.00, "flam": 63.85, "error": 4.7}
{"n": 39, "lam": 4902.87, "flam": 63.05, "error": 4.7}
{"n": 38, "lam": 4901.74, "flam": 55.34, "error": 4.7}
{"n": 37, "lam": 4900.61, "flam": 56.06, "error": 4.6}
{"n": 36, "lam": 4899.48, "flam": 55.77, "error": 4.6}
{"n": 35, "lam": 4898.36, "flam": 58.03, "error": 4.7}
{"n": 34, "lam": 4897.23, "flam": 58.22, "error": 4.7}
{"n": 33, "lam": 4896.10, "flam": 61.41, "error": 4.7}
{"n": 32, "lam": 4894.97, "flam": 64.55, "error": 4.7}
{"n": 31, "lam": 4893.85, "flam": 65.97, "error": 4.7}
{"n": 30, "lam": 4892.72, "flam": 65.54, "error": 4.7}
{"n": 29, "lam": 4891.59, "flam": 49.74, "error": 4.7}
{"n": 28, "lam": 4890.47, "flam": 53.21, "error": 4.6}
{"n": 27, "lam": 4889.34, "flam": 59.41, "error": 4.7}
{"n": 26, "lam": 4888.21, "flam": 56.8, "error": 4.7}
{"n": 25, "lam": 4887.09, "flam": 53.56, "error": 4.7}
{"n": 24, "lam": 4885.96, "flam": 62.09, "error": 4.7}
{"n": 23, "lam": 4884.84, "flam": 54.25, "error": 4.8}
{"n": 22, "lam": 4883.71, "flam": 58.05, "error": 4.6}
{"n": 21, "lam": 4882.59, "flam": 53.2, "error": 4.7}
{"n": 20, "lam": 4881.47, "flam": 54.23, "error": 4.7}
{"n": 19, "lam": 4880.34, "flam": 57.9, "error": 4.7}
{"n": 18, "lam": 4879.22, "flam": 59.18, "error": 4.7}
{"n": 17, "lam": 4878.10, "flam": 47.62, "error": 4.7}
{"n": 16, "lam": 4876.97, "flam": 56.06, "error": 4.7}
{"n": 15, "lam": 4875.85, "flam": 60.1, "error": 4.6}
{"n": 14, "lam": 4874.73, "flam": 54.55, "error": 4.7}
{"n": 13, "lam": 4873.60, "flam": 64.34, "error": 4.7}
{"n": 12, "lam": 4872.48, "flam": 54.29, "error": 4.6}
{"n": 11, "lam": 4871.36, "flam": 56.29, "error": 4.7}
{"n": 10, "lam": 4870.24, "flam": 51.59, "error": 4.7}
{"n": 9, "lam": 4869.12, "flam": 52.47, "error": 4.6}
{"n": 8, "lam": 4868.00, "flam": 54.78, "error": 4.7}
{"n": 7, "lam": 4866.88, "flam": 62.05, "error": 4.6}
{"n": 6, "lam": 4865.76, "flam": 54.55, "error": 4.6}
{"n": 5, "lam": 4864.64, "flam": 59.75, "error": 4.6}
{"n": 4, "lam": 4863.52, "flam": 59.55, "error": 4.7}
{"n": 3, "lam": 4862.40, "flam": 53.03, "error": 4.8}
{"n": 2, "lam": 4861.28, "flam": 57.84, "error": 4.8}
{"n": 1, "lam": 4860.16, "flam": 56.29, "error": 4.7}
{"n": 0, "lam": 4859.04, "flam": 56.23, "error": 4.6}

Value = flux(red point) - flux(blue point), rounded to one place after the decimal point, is 12.2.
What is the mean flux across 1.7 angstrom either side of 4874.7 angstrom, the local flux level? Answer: 60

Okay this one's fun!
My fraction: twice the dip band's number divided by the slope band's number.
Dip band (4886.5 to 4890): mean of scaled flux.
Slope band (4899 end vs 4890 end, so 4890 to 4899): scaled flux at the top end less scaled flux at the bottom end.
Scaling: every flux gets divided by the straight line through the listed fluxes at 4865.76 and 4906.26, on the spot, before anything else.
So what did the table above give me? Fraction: 26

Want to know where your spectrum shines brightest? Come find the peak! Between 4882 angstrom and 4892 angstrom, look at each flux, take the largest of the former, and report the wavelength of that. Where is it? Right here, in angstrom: 4885.96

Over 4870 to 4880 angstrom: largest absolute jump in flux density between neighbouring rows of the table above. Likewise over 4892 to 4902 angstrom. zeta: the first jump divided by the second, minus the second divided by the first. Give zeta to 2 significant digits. 3.3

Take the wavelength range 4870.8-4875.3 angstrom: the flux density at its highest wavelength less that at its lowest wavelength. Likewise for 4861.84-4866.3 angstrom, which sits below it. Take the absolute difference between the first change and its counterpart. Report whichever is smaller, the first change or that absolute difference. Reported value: -1.7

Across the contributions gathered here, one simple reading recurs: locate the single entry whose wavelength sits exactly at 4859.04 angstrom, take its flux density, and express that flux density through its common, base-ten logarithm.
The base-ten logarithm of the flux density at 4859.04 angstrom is 1.75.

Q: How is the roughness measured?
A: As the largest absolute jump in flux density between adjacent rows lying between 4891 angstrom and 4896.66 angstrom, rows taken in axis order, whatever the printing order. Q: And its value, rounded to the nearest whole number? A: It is 16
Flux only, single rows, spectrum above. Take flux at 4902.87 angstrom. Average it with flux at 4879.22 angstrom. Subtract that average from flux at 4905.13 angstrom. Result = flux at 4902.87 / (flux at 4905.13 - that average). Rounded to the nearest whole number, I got 19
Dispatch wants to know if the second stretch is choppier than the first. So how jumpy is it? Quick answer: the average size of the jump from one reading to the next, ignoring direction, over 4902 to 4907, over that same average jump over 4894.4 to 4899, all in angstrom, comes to 1.4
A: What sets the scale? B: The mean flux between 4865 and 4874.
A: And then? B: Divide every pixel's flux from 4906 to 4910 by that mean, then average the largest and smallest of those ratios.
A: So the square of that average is 1.2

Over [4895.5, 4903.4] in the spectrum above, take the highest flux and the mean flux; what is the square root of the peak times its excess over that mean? 17.4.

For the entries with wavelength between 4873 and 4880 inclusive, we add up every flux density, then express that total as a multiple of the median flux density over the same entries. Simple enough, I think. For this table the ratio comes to 5.9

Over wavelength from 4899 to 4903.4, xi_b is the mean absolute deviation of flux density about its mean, 2.7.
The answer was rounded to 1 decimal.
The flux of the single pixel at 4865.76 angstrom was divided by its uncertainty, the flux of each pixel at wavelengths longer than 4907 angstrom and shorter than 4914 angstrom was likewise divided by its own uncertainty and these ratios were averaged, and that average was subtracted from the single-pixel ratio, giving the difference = -1.9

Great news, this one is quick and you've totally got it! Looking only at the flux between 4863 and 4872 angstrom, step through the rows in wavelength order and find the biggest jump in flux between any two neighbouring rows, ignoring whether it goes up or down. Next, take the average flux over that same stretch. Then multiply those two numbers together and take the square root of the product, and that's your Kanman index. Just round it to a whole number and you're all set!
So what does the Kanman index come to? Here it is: 21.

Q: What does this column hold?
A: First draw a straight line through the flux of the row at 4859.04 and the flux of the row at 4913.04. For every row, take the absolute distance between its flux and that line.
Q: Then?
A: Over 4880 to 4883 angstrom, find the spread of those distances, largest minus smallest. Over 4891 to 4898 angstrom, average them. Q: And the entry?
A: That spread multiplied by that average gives 23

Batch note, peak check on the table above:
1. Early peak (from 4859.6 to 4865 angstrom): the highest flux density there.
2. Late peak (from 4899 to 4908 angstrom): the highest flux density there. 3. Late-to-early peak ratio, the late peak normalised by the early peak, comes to 1.08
